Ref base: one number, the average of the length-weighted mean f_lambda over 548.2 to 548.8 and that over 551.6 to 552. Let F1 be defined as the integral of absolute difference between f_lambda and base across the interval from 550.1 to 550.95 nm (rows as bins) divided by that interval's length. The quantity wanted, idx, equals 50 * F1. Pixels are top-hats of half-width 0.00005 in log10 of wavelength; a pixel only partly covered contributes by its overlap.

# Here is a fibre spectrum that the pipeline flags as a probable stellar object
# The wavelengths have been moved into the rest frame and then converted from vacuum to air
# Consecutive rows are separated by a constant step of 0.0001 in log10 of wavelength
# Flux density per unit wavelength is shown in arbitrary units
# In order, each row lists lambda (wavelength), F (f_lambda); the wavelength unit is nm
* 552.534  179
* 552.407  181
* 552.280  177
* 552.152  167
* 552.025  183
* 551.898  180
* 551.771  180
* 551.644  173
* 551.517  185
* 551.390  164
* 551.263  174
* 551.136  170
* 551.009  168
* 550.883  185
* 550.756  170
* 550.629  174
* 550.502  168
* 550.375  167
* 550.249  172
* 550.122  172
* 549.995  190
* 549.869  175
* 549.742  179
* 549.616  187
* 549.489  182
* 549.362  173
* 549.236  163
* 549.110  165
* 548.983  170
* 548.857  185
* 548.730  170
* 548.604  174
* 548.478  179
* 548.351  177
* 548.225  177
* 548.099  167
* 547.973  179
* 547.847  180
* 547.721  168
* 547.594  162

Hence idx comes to 336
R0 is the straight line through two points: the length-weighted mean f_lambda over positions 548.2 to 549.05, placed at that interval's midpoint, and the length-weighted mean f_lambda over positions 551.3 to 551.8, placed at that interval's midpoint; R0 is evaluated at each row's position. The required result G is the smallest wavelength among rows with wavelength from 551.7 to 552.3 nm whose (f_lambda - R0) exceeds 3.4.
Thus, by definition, 551.771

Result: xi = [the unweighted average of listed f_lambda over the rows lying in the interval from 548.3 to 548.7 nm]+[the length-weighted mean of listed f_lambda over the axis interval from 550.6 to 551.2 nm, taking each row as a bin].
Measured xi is 350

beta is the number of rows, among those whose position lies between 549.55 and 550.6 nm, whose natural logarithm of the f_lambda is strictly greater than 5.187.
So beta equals 3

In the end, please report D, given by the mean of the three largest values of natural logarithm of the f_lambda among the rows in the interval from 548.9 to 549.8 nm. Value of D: 5.21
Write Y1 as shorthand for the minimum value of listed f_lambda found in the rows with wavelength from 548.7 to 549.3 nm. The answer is 163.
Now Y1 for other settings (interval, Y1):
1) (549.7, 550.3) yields 172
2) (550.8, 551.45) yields 164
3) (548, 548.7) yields 167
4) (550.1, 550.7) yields 167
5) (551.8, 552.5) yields 167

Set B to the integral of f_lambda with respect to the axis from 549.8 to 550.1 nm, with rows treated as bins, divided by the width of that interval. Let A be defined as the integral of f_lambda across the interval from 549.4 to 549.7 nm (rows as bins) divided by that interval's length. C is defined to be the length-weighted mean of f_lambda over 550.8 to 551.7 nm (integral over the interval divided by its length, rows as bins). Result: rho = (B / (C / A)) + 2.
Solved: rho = 192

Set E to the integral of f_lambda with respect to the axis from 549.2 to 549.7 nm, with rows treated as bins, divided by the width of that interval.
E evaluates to 177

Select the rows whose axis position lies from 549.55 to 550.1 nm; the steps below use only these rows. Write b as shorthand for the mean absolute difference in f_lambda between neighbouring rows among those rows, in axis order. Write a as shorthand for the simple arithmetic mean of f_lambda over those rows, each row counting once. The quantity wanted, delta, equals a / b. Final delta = 20.3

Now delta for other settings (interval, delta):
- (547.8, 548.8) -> 36.1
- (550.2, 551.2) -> 24.0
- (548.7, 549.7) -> 20.0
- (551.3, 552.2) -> 17.9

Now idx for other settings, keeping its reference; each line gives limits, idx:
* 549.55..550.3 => 309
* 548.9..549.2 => 485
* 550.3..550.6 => 423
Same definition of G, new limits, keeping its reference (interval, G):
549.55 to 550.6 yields 549.616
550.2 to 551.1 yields 550.883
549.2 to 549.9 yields 549.489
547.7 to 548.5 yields 547.847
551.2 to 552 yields 551.517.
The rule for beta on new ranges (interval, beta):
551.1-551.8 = 2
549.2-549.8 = 3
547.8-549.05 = 4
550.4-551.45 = 1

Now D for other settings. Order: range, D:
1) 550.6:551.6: 5.20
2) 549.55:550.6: 5.22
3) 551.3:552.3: 5.21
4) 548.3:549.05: 5.19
